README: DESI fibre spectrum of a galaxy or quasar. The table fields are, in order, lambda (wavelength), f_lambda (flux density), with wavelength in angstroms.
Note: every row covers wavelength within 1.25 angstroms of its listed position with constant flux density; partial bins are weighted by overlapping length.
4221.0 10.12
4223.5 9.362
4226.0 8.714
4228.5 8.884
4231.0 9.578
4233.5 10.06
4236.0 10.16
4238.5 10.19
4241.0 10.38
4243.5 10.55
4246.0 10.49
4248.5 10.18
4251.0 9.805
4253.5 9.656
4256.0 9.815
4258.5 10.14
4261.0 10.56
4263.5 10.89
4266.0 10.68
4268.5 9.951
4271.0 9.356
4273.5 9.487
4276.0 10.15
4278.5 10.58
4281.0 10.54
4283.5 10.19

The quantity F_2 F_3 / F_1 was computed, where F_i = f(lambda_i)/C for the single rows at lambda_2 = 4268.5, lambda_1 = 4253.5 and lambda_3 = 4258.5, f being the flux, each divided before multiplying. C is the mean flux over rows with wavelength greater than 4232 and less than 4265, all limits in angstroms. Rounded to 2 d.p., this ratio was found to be 1.02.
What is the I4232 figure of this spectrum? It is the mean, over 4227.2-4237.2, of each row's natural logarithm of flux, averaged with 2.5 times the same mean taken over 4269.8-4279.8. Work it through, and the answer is 4.00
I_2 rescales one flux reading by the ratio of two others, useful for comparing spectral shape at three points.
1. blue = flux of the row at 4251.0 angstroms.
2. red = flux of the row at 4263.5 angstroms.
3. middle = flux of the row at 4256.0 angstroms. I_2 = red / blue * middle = 10.9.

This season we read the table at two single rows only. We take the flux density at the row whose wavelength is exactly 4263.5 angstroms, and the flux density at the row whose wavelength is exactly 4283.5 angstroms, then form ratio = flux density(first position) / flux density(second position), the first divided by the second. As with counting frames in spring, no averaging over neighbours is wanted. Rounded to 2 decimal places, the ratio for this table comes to 1.07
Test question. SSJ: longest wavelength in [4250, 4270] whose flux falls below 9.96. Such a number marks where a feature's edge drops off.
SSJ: 4268.5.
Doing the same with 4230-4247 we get 4231.0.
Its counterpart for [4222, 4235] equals 4231.0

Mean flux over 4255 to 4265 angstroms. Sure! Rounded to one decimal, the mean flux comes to 10.4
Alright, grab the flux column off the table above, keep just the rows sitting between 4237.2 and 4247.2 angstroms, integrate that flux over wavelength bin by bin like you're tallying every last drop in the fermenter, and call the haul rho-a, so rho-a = 104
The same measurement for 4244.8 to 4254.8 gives 100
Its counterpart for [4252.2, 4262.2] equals 100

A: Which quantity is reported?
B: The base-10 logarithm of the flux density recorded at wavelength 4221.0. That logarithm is 1.005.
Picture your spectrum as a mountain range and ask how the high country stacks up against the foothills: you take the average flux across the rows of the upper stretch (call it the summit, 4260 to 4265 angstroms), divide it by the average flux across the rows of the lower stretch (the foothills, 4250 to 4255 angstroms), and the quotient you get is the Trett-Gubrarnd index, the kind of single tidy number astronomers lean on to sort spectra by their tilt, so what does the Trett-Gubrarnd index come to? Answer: 1.10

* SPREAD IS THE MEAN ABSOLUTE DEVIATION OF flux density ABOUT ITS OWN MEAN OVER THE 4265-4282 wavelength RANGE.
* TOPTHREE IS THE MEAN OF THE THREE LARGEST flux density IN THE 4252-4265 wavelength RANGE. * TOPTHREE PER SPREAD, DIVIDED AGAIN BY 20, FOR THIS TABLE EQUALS 1.2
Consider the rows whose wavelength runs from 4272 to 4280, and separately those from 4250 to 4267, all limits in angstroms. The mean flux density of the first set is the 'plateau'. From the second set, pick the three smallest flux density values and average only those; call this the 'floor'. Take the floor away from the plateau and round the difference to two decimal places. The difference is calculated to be 0.31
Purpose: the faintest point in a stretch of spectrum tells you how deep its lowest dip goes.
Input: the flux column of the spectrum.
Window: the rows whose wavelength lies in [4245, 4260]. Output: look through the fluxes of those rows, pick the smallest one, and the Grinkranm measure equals 9.656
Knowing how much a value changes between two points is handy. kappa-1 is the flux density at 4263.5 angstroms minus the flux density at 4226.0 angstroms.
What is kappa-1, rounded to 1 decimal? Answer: 2.2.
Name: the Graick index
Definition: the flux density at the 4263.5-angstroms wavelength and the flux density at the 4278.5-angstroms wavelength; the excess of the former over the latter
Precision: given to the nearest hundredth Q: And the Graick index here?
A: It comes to 0.31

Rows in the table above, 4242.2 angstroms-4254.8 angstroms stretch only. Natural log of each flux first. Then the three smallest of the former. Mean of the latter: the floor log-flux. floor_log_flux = 2.29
